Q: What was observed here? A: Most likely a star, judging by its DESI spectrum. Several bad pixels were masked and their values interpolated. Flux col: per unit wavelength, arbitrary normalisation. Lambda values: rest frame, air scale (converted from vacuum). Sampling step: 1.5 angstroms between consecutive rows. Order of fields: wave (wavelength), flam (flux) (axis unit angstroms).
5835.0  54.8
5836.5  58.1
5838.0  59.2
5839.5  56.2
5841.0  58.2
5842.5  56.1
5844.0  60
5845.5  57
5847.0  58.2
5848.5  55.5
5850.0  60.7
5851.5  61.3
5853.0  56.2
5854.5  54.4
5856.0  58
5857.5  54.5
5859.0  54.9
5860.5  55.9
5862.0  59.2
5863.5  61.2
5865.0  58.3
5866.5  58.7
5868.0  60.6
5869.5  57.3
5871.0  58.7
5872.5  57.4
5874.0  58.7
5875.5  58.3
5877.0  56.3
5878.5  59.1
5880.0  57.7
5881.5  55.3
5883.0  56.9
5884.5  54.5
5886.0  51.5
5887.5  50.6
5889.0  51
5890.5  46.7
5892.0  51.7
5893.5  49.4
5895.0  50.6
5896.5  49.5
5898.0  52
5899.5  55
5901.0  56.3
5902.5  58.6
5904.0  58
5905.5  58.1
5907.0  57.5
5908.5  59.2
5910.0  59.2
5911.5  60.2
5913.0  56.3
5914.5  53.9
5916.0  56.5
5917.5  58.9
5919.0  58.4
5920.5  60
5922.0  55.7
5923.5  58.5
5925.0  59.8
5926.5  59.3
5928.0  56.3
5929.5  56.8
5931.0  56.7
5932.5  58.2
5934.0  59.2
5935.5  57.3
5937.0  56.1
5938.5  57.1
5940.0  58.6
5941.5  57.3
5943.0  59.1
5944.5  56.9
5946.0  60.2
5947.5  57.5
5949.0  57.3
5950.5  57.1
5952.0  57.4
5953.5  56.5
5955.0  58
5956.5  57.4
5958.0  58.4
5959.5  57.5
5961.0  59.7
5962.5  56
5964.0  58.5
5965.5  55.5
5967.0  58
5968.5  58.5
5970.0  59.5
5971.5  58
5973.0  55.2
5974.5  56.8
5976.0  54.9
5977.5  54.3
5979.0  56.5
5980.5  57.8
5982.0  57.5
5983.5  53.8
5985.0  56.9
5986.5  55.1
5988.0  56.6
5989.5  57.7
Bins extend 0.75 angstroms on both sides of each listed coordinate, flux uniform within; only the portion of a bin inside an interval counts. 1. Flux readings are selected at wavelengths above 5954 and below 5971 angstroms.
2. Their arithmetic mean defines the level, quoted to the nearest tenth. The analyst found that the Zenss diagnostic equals 57.9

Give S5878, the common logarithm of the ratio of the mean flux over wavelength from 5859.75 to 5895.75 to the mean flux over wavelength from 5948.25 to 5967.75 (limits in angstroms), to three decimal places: -0.014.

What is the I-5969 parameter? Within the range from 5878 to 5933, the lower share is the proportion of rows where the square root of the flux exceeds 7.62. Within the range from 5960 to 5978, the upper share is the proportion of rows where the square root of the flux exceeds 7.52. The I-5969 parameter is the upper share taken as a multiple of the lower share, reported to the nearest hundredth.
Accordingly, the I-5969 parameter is 1.66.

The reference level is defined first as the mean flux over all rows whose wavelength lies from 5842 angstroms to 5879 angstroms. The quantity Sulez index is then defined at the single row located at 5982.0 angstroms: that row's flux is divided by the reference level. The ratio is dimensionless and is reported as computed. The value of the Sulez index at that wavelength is 0.994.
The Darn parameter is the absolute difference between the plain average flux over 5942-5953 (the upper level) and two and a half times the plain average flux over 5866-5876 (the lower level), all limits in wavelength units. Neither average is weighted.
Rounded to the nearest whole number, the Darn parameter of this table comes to 88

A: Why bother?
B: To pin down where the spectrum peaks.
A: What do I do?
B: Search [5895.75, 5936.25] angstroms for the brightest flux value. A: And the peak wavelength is 5911.5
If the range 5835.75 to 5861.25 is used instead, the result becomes 5851.5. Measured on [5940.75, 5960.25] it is 5946.0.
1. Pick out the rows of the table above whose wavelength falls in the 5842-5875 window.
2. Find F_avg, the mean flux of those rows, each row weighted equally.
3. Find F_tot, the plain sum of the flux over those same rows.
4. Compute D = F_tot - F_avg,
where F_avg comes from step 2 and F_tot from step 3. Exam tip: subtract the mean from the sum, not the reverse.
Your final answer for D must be 1215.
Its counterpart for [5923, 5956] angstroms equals 1213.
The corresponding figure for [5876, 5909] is 1141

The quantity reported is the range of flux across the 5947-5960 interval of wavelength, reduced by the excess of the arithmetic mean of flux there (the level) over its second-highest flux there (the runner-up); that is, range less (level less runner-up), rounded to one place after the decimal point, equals 2.4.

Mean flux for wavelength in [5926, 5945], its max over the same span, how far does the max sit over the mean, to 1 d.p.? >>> 1.7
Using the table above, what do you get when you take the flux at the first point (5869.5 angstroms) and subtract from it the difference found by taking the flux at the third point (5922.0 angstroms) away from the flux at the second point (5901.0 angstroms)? 57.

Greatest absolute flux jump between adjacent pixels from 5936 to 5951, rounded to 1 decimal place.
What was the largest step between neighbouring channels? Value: 3.3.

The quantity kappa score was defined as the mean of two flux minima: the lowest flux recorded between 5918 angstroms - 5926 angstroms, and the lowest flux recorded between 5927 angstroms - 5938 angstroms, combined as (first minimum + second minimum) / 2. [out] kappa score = 55.9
